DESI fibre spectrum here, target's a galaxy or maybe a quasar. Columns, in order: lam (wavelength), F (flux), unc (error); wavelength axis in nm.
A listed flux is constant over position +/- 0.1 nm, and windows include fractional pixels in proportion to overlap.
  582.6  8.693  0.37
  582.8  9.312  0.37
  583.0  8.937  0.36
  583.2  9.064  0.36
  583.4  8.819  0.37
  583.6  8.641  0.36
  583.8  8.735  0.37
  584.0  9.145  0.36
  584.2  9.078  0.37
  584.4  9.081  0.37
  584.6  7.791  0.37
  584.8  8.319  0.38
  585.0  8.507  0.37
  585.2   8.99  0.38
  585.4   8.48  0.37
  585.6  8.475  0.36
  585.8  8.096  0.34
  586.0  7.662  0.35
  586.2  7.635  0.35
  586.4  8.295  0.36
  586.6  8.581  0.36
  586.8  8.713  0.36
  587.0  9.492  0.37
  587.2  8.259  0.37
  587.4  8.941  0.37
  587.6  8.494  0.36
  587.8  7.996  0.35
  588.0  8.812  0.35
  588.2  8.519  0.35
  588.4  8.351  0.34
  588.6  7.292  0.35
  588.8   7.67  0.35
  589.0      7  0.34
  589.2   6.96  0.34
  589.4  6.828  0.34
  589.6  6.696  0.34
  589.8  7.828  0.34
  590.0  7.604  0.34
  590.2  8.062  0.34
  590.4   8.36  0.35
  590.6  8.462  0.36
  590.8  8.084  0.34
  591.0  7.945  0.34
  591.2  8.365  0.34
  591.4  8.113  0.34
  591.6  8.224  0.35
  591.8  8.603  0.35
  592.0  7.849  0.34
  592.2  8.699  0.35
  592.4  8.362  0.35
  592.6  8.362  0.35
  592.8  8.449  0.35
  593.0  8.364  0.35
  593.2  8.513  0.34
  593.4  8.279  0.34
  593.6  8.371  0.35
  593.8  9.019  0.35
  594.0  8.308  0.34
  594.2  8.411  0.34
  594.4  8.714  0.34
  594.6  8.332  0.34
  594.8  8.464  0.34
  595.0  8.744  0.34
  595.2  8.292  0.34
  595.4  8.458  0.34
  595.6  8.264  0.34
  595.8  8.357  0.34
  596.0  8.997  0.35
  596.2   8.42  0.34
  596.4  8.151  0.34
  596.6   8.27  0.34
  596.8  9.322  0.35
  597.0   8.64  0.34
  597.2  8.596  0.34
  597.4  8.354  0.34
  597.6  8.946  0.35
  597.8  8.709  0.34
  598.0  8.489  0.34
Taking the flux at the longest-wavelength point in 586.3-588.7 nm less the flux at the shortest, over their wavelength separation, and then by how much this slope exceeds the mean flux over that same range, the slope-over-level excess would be -8.93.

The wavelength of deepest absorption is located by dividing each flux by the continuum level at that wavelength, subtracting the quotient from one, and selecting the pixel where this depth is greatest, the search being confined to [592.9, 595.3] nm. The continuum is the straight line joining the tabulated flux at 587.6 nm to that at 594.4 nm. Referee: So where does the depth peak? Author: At 595.2 nm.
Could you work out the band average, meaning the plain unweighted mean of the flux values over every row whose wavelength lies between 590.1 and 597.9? 8.44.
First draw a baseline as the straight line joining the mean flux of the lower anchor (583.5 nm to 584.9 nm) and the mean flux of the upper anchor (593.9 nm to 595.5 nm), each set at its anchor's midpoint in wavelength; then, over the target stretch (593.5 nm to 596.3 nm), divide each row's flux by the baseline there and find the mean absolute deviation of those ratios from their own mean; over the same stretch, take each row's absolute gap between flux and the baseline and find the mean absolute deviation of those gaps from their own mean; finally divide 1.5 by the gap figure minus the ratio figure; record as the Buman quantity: 14.6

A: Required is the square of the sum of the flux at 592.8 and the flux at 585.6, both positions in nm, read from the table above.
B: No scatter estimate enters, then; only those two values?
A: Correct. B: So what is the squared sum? 286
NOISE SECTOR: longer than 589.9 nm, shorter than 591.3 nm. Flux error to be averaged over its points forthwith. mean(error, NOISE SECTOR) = 0.344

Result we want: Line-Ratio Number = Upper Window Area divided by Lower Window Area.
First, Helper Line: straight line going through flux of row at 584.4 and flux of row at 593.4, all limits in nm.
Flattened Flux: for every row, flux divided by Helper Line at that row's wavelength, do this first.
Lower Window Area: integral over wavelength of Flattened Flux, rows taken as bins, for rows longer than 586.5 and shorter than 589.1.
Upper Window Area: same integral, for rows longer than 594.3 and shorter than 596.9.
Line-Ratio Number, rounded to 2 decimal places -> 1.11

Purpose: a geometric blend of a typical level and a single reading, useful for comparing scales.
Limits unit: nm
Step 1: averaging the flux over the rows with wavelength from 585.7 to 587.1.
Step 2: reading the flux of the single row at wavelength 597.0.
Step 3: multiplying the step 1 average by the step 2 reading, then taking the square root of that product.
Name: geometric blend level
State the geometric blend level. 8.50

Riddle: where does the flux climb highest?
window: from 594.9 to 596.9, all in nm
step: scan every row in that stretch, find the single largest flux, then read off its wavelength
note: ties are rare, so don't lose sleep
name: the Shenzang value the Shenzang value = 596.8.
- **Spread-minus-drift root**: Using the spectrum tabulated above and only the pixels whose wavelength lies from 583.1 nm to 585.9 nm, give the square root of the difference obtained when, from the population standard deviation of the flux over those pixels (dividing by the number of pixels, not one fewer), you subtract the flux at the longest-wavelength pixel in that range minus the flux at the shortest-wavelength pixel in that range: 1.2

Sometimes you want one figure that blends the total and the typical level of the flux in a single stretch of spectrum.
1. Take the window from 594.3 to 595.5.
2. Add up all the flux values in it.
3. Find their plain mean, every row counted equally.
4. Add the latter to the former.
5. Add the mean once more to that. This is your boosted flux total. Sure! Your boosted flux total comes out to 68.0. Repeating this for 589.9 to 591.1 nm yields 64.7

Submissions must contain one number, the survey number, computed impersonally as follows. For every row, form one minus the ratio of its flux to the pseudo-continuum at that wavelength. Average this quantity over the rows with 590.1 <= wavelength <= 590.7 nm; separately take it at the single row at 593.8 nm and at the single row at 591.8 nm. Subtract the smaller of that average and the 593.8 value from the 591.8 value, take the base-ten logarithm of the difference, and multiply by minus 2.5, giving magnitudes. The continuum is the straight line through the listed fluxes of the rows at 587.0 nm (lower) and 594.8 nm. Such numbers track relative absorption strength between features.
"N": 2.8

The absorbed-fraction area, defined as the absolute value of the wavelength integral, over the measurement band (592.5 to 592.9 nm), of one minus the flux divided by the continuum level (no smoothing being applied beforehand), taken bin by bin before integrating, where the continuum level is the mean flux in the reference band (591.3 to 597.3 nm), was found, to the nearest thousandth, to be 0.003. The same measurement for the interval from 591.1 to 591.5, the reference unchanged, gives 0.011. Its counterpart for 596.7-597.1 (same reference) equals 0.024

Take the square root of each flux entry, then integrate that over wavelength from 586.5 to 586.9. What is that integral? 1.2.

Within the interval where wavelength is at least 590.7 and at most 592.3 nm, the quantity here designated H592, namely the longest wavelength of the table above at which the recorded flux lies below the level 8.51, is 592.0 nm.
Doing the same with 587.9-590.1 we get 590.0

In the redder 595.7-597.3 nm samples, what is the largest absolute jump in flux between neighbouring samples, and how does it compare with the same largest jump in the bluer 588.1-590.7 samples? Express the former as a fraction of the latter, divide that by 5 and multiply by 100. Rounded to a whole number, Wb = 19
